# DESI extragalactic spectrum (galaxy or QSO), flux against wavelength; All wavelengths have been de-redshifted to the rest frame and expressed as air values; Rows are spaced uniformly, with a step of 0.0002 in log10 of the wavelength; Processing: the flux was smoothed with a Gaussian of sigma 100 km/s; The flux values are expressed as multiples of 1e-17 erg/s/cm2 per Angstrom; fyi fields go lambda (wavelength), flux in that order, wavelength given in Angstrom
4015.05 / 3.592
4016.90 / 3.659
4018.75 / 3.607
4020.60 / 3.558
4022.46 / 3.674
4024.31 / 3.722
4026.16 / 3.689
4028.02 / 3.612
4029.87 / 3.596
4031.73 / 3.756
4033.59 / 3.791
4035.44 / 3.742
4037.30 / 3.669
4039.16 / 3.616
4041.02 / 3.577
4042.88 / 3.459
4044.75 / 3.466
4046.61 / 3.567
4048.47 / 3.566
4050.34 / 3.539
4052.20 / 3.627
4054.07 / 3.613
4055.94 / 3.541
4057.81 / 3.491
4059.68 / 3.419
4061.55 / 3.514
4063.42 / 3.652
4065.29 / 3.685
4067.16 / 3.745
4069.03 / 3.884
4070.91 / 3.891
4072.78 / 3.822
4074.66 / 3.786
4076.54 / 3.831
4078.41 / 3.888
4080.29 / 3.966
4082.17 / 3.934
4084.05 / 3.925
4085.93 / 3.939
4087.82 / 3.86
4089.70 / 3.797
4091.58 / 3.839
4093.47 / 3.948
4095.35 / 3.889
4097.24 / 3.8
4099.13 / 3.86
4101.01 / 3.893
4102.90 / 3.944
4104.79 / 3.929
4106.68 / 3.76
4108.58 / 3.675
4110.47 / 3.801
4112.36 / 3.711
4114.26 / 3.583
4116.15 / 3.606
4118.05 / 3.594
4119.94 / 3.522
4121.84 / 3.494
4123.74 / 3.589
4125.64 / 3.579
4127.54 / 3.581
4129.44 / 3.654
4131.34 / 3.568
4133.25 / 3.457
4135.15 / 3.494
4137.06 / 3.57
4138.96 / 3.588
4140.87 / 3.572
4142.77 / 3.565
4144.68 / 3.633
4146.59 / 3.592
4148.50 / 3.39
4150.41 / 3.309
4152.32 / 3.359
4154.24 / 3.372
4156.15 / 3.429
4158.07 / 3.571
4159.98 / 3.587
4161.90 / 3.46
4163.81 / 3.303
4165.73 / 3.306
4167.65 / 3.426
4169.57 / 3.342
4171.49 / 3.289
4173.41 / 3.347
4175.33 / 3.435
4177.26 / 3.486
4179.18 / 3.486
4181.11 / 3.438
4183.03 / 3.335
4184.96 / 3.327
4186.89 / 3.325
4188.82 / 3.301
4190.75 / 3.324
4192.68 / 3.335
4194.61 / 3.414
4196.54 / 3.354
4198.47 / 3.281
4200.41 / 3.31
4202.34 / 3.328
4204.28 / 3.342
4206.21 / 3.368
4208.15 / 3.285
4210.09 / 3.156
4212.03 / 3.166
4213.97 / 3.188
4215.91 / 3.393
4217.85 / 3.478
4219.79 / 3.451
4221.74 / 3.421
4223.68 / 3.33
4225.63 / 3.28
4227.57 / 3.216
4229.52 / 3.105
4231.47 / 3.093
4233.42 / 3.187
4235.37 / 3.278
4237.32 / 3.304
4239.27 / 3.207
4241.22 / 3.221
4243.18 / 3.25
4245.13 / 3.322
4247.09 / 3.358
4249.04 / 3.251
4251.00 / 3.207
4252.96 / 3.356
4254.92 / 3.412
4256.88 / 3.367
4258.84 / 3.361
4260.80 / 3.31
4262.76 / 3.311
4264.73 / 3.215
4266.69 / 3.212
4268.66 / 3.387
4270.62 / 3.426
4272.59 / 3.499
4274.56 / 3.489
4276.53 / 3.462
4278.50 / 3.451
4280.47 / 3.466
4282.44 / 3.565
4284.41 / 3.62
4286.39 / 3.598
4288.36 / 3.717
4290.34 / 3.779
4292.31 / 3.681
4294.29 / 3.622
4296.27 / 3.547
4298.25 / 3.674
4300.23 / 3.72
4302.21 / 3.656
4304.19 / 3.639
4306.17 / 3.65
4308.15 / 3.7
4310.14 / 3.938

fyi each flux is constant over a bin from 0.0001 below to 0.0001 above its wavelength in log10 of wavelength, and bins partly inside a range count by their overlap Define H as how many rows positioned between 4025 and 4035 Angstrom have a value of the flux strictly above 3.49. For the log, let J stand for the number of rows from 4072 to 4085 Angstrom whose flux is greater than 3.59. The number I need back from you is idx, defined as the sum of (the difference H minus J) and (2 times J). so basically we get 12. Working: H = 5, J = 7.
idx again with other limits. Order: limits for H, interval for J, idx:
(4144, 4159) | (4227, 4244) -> 3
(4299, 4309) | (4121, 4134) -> 6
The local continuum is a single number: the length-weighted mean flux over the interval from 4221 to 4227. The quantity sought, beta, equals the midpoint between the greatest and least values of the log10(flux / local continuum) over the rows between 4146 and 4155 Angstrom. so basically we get 0.014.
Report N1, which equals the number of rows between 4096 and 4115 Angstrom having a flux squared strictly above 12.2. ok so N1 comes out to 10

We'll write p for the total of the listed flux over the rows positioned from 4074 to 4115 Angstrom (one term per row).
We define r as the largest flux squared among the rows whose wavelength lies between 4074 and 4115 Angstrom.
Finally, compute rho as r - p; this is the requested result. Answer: -69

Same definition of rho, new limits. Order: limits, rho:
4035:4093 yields -99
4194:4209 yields -15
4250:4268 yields -18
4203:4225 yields -24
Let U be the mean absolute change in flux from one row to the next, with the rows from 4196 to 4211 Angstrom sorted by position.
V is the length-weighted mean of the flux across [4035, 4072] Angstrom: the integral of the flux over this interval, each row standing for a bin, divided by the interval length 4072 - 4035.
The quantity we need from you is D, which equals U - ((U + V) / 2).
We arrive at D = -1.78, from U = 0.053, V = 3.61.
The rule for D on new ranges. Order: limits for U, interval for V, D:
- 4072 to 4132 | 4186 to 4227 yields -1.63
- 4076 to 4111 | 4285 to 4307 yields -1.80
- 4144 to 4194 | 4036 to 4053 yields -1.75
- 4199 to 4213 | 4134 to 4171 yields -1.71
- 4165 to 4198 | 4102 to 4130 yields -1.81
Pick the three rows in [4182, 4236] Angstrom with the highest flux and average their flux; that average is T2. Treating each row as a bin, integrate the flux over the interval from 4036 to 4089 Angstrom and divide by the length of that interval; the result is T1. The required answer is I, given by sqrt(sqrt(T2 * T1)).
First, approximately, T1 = 3.70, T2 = 3.45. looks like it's 1.89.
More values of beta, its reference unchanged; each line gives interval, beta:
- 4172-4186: 0.009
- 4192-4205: 0.001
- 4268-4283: 0.018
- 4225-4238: -0.018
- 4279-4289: 0.032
